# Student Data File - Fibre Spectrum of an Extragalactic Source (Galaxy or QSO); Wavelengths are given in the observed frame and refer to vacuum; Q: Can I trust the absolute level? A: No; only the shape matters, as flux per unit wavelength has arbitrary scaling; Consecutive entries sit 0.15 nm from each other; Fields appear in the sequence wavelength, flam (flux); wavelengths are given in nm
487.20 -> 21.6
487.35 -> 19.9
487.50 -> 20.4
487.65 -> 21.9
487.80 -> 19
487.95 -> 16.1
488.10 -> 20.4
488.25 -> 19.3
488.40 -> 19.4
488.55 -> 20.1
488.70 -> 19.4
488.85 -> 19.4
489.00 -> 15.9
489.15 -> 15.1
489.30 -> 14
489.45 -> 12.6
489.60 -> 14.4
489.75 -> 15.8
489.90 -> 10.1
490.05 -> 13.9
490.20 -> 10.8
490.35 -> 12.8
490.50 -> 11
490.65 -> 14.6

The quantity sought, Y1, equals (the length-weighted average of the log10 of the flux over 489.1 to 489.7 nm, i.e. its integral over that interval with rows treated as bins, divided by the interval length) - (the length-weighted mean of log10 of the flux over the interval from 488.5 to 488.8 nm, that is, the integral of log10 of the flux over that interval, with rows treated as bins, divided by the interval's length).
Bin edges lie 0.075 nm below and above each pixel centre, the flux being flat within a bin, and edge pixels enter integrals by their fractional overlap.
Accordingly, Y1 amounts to -0.15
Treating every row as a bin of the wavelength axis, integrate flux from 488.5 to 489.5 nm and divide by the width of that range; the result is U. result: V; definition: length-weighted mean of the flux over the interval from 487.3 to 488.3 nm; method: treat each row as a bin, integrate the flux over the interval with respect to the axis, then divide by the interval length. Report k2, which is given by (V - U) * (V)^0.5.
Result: 13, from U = 17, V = 19.6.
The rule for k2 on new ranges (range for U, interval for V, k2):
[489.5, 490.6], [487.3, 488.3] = 30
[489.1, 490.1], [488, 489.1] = 23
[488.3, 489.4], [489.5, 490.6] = -17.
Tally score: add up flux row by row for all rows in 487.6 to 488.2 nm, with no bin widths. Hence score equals 77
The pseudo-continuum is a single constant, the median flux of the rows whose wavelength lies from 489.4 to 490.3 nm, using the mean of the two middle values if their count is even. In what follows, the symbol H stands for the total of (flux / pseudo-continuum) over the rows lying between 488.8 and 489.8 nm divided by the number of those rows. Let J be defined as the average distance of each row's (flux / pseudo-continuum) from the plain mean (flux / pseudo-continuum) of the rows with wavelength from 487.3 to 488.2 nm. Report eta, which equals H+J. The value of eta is 1.26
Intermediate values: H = 1.16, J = 0.104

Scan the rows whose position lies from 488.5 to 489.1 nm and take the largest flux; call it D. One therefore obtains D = 20.1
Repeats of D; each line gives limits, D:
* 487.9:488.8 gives 20.4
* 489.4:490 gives 15.8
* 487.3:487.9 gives 21.9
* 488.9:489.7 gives 15.9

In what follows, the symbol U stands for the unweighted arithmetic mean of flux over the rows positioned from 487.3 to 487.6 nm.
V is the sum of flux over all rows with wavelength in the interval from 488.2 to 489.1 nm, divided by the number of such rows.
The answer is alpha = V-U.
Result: -1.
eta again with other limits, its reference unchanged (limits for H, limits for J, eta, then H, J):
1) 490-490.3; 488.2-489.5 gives 1.12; 0.93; 0.191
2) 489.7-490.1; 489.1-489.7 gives 1.06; 1.00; 0.055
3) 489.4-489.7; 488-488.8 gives 1.05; 1.02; 0.032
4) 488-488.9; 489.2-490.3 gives 1.61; 1.48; 0.124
